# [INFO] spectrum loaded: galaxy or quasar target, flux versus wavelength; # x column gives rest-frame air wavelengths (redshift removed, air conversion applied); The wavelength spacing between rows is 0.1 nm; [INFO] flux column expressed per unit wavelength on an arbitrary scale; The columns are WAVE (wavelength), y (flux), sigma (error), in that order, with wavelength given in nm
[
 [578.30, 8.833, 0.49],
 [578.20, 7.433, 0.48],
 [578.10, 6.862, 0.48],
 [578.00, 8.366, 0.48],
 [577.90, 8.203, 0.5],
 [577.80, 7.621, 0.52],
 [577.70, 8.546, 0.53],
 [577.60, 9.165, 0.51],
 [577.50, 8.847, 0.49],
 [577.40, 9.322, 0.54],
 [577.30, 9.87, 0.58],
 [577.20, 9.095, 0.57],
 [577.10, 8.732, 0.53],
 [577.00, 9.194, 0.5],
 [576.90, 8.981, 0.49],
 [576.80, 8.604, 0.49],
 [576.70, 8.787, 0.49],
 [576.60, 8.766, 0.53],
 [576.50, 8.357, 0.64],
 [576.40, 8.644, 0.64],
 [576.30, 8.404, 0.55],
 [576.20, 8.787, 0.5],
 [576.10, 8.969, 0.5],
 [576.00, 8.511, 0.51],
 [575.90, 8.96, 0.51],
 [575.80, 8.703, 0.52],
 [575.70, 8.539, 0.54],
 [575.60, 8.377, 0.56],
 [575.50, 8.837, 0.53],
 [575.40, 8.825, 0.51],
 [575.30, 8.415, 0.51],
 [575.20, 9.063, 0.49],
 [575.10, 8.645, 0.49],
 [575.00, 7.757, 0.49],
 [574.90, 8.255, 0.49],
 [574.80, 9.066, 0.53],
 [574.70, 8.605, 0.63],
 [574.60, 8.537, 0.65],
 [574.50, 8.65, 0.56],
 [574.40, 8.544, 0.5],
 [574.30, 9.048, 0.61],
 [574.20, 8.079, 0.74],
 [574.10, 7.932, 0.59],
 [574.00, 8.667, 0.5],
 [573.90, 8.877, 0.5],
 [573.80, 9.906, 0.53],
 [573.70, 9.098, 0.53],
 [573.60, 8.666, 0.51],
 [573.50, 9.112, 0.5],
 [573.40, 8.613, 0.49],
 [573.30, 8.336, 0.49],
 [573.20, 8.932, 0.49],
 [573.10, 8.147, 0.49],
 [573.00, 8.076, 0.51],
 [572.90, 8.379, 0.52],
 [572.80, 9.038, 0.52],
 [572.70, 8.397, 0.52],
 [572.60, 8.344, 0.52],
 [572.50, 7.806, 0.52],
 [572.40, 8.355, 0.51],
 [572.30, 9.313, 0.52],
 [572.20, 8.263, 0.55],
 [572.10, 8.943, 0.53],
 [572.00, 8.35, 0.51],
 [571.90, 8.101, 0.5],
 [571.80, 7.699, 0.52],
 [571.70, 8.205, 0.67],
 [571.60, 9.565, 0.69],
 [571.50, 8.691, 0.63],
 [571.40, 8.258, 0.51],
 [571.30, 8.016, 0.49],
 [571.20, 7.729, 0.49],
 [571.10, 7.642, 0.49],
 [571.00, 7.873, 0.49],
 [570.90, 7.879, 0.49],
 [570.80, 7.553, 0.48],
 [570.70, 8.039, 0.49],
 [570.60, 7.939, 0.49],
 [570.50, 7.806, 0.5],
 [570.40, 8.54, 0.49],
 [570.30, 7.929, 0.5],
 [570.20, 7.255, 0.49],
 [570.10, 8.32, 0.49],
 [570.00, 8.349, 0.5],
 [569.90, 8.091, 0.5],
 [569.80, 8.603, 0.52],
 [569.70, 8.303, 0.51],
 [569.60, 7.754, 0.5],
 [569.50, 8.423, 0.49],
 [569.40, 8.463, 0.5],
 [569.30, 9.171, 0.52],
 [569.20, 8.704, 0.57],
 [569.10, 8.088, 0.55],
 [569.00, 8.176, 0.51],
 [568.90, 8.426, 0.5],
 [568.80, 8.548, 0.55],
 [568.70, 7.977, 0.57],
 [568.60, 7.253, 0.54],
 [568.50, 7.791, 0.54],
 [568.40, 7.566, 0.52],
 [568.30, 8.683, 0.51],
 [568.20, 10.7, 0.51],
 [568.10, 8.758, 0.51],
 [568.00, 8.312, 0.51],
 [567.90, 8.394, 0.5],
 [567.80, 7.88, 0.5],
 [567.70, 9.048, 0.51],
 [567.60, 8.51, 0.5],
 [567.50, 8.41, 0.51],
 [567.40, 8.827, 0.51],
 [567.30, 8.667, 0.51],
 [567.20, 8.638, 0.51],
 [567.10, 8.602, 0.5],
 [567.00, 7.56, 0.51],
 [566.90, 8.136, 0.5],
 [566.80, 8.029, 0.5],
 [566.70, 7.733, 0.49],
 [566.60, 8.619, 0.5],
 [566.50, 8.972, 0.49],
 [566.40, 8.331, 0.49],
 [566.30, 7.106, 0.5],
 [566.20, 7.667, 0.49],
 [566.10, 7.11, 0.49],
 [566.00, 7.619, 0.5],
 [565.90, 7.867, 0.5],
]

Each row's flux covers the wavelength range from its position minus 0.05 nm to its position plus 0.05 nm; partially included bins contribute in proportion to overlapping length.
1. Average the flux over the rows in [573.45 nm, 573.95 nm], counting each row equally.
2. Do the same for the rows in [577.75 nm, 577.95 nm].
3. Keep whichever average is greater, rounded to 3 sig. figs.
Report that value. 9.13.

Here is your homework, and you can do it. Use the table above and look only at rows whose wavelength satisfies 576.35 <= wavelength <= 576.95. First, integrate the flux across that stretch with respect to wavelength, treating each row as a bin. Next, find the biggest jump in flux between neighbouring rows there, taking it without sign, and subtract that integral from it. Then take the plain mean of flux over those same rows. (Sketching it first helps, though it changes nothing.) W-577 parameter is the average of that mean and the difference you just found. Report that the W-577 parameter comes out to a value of 1.94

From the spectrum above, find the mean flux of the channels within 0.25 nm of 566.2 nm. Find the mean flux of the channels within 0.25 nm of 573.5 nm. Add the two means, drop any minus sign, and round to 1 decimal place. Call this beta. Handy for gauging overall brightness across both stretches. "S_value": 16.3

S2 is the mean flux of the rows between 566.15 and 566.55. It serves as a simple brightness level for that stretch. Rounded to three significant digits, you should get 8.02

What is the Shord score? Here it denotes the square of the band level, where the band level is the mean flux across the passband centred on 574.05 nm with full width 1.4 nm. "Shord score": 76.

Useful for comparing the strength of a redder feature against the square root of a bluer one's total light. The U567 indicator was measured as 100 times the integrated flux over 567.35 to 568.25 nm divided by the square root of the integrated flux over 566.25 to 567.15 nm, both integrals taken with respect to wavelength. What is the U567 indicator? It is 292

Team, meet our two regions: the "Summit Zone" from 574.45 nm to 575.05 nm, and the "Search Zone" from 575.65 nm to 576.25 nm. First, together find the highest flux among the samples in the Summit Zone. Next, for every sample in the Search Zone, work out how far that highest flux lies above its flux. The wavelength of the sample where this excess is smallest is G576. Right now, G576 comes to 576.10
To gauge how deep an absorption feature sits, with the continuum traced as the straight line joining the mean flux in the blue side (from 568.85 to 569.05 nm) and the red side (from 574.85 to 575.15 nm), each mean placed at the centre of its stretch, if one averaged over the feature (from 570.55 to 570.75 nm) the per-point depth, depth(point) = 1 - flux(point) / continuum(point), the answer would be 0.035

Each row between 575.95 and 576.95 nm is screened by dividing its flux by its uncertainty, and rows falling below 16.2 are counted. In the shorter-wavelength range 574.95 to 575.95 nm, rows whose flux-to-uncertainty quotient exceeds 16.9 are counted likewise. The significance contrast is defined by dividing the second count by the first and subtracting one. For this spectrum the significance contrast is 0.33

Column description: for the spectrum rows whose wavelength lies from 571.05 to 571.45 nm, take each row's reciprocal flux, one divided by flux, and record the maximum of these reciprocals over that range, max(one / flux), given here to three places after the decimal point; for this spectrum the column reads 0.131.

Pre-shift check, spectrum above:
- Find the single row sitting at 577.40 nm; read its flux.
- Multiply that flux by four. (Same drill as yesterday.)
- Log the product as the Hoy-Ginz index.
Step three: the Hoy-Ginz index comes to 37.3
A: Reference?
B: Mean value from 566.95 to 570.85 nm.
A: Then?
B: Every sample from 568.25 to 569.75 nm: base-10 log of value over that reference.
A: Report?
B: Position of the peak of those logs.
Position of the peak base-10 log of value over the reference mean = 569.30 nm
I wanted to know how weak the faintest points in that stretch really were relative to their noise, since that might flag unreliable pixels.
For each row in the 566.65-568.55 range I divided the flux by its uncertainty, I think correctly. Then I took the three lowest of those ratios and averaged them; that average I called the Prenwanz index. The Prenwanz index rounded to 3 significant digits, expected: 14.6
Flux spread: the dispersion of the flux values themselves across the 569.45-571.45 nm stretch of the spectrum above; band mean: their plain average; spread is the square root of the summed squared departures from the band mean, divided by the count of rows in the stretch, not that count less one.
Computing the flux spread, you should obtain 0.3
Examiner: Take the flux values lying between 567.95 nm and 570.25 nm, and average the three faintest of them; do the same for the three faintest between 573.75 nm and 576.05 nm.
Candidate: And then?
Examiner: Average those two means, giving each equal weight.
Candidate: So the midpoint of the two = 7.64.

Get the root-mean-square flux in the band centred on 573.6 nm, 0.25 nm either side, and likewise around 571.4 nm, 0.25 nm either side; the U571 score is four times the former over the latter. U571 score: 4.29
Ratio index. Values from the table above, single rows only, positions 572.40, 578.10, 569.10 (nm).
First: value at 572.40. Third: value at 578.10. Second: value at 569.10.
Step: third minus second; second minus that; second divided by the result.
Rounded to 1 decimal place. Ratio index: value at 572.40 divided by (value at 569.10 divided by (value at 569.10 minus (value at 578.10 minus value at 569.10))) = 9.6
